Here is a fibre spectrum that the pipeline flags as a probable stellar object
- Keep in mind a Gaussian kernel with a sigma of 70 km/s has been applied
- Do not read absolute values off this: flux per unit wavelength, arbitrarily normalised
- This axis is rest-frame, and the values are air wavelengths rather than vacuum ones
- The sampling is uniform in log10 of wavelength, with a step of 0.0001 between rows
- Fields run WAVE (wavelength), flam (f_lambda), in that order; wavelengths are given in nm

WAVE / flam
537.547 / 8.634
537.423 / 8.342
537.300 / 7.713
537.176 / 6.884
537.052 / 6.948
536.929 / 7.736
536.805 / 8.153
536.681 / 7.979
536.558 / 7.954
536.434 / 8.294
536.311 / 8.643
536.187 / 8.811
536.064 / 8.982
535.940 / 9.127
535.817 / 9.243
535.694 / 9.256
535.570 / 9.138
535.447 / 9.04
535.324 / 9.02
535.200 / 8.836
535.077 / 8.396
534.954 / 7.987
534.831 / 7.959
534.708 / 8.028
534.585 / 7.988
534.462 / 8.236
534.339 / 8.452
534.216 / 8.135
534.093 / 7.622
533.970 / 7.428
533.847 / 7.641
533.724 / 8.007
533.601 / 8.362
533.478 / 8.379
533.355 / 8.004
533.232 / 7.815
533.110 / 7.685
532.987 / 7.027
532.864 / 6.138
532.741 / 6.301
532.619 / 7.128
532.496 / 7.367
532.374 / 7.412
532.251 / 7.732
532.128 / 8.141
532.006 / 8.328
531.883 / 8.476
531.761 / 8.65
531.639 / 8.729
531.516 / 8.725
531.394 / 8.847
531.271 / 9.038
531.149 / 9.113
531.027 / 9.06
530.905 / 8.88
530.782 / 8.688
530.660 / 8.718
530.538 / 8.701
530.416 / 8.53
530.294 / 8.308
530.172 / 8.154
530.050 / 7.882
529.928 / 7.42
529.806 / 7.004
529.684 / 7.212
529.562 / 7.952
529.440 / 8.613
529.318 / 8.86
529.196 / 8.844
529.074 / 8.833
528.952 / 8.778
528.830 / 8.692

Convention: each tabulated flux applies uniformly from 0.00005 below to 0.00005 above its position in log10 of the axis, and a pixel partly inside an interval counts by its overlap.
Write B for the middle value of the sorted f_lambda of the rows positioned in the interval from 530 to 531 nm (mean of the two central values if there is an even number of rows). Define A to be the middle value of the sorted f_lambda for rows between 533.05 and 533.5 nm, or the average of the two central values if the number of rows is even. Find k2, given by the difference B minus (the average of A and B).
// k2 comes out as 0.3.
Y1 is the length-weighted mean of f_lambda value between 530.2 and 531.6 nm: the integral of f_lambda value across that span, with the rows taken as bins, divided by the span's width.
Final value 8.77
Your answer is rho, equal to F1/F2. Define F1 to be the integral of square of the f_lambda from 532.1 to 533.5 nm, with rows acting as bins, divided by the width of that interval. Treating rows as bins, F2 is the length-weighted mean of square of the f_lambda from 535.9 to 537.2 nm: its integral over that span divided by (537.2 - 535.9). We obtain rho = 0.82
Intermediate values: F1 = 55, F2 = 67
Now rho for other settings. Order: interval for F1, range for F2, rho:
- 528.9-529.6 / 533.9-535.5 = 1.10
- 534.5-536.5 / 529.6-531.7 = 1.06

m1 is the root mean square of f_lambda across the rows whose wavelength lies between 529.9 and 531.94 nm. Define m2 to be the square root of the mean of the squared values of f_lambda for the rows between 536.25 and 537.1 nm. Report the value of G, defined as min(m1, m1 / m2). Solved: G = 1.08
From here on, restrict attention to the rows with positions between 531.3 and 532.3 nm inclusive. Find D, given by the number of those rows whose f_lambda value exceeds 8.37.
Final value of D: 5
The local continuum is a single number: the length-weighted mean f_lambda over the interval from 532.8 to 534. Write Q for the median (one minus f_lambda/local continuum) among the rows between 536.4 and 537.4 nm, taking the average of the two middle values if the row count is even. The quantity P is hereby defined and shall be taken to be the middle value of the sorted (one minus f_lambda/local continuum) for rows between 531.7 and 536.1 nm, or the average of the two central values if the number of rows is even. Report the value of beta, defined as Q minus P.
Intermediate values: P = -0.057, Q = -0.03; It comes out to 0.03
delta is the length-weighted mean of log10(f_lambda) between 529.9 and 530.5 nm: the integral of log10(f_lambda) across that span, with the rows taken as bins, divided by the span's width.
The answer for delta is 0.910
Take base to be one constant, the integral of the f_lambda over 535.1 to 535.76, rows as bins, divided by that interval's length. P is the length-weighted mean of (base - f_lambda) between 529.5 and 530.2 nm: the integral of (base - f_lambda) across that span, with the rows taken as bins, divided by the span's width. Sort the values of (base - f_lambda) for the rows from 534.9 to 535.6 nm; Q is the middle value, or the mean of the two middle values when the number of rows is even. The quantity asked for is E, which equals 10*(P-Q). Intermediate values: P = 1.4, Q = 0.09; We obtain 13.5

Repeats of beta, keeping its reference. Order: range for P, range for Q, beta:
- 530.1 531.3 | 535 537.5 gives 0.02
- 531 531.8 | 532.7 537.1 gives 0.10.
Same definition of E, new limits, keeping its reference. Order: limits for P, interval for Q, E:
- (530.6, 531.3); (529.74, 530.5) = -8.9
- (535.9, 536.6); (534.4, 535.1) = -6.3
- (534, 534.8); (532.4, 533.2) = -9.7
